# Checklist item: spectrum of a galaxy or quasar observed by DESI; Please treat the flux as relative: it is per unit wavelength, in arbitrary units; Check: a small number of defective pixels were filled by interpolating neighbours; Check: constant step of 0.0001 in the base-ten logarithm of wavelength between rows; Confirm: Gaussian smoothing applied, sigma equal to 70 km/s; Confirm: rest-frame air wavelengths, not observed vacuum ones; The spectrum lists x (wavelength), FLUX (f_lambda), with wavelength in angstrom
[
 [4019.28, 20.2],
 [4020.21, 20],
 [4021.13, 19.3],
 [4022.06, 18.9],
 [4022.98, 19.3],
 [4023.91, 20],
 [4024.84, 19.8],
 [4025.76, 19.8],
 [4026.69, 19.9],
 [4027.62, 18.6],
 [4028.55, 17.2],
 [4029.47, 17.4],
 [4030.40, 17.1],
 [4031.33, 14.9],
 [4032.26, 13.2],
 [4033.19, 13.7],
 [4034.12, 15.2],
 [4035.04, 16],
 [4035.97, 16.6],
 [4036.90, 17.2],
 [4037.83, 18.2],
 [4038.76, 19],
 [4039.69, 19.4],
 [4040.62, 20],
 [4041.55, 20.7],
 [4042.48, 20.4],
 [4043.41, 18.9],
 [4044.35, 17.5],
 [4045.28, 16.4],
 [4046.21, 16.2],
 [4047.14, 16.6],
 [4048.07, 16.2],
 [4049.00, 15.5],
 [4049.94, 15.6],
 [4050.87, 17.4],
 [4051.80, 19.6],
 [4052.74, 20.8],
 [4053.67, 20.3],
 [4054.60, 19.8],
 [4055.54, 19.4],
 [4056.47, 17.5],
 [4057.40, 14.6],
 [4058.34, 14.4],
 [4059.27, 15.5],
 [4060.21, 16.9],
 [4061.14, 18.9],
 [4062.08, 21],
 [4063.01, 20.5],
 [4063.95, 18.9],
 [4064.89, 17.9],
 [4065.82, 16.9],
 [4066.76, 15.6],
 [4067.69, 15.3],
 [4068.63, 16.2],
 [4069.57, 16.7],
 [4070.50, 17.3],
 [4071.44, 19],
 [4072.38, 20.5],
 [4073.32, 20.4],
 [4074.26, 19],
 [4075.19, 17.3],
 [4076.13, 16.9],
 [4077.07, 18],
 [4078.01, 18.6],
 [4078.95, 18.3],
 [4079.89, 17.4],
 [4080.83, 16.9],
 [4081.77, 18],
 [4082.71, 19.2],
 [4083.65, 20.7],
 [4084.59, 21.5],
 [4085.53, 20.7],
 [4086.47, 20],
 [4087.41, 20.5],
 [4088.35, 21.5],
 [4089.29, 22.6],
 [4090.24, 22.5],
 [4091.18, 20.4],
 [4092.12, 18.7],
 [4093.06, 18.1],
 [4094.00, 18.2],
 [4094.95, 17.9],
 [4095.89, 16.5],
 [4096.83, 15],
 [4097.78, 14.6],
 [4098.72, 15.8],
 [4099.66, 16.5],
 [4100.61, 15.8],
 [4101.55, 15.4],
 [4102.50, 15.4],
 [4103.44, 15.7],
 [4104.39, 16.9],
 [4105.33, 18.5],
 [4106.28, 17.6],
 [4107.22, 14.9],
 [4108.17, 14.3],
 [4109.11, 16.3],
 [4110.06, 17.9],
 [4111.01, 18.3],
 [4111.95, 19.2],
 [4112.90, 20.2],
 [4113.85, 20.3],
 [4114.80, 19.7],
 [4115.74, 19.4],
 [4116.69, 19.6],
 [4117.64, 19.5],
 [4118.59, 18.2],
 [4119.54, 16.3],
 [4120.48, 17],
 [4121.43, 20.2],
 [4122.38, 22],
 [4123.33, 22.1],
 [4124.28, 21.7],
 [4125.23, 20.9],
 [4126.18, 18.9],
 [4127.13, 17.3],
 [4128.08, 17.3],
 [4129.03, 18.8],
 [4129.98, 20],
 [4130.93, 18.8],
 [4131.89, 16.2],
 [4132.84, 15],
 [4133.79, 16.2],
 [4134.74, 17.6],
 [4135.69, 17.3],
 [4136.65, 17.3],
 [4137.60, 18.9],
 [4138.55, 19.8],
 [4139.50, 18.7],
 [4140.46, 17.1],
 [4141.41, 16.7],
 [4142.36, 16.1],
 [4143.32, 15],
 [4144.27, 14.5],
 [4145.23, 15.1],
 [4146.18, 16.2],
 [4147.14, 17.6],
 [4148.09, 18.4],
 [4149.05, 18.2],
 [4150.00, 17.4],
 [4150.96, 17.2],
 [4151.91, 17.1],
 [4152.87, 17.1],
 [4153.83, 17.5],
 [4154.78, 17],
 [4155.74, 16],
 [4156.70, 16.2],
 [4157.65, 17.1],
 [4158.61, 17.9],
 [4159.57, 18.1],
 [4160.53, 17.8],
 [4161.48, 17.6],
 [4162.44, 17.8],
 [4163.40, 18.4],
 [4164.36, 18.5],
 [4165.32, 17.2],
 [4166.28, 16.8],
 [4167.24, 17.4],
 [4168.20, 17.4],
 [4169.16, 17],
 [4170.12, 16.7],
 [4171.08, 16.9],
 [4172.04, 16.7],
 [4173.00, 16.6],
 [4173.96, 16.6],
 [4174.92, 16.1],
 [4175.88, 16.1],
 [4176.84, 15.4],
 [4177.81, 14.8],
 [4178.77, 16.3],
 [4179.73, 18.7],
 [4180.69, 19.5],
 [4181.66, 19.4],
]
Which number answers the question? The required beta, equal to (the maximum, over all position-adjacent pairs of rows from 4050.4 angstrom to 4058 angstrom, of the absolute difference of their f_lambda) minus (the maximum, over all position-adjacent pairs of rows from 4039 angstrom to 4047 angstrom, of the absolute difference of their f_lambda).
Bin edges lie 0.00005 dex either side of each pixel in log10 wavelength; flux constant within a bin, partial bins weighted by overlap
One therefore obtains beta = 1.40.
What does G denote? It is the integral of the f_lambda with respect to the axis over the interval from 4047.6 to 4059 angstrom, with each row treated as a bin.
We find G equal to 200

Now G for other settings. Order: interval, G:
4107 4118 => 202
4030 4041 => 184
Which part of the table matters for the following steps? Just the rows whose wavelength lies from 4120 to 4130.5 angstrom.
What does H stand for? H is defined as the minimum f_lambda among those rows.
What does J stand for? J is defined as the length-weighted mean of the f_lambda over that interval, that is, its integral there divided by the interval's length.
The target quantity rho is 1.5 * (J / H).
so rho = 1.73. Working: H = 17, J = 19.7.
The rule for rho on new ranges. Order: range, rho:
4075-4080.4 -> 1.58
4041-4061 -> 1.84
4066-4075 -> 1.74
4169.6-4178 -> 1.65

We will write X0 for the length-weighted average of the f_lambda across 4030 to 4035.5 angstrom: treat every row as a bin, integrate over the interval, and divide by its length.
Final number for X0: 15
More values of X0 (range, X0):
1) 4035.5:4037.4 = 17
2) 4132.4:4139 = 17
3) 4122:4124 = 22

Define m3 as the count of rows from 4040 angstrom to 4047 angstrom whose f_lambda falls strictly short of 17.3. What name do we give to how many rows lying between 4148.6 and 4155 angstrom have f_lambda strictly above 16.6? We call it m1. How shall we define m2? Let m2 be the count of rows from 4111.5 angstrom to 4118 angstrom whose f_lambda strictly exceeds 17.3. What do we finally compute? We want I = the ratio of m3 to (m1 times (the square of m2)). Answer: 0.01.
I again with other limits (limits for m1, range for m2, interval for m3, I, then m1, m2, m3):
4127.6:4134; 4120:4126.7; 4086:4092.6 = 0.00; 4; 6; 0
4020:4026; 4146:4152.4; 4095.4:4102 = 0.06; 7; 4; 7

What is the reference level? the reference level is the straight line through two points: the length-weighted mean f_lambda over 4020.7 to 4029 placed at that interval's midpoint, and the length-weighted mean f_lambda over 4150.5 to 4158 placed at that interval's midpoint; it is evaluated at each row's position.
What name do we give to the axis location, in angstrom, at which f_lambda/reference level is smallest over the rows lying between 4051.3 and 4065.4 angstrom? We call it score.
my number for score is 4058.34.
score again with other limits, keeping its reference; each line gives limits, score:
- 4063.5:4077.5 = 4067.69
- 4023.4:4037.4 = 4032.26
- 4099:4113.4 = 4108.17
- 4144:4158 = 4144.27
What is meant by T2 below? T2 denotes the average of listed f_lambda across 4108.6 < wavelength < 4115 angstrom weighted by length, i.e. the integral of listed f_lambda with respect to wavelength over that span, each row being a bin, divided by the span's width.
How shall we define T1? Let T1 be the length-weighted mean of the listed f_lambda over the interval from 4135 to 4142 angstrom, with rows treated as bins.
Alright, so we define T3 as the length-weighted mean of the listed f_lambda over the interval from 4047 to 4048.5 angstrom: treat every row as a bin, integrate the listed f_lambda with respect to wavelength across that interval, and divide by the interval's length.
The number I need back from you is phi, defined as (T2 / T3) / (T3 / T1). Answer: 1.3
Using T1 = 17.9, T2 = 18.8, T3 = 16.4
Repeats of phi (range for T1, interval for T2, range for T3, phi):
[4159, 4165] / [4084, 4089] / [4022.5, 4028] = 1.0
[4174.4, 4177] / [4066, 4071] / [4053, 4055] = 0.6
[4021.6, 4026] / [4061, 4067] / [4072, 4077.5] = 1.0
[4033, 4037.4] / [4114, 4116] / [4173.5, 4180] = 1.2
